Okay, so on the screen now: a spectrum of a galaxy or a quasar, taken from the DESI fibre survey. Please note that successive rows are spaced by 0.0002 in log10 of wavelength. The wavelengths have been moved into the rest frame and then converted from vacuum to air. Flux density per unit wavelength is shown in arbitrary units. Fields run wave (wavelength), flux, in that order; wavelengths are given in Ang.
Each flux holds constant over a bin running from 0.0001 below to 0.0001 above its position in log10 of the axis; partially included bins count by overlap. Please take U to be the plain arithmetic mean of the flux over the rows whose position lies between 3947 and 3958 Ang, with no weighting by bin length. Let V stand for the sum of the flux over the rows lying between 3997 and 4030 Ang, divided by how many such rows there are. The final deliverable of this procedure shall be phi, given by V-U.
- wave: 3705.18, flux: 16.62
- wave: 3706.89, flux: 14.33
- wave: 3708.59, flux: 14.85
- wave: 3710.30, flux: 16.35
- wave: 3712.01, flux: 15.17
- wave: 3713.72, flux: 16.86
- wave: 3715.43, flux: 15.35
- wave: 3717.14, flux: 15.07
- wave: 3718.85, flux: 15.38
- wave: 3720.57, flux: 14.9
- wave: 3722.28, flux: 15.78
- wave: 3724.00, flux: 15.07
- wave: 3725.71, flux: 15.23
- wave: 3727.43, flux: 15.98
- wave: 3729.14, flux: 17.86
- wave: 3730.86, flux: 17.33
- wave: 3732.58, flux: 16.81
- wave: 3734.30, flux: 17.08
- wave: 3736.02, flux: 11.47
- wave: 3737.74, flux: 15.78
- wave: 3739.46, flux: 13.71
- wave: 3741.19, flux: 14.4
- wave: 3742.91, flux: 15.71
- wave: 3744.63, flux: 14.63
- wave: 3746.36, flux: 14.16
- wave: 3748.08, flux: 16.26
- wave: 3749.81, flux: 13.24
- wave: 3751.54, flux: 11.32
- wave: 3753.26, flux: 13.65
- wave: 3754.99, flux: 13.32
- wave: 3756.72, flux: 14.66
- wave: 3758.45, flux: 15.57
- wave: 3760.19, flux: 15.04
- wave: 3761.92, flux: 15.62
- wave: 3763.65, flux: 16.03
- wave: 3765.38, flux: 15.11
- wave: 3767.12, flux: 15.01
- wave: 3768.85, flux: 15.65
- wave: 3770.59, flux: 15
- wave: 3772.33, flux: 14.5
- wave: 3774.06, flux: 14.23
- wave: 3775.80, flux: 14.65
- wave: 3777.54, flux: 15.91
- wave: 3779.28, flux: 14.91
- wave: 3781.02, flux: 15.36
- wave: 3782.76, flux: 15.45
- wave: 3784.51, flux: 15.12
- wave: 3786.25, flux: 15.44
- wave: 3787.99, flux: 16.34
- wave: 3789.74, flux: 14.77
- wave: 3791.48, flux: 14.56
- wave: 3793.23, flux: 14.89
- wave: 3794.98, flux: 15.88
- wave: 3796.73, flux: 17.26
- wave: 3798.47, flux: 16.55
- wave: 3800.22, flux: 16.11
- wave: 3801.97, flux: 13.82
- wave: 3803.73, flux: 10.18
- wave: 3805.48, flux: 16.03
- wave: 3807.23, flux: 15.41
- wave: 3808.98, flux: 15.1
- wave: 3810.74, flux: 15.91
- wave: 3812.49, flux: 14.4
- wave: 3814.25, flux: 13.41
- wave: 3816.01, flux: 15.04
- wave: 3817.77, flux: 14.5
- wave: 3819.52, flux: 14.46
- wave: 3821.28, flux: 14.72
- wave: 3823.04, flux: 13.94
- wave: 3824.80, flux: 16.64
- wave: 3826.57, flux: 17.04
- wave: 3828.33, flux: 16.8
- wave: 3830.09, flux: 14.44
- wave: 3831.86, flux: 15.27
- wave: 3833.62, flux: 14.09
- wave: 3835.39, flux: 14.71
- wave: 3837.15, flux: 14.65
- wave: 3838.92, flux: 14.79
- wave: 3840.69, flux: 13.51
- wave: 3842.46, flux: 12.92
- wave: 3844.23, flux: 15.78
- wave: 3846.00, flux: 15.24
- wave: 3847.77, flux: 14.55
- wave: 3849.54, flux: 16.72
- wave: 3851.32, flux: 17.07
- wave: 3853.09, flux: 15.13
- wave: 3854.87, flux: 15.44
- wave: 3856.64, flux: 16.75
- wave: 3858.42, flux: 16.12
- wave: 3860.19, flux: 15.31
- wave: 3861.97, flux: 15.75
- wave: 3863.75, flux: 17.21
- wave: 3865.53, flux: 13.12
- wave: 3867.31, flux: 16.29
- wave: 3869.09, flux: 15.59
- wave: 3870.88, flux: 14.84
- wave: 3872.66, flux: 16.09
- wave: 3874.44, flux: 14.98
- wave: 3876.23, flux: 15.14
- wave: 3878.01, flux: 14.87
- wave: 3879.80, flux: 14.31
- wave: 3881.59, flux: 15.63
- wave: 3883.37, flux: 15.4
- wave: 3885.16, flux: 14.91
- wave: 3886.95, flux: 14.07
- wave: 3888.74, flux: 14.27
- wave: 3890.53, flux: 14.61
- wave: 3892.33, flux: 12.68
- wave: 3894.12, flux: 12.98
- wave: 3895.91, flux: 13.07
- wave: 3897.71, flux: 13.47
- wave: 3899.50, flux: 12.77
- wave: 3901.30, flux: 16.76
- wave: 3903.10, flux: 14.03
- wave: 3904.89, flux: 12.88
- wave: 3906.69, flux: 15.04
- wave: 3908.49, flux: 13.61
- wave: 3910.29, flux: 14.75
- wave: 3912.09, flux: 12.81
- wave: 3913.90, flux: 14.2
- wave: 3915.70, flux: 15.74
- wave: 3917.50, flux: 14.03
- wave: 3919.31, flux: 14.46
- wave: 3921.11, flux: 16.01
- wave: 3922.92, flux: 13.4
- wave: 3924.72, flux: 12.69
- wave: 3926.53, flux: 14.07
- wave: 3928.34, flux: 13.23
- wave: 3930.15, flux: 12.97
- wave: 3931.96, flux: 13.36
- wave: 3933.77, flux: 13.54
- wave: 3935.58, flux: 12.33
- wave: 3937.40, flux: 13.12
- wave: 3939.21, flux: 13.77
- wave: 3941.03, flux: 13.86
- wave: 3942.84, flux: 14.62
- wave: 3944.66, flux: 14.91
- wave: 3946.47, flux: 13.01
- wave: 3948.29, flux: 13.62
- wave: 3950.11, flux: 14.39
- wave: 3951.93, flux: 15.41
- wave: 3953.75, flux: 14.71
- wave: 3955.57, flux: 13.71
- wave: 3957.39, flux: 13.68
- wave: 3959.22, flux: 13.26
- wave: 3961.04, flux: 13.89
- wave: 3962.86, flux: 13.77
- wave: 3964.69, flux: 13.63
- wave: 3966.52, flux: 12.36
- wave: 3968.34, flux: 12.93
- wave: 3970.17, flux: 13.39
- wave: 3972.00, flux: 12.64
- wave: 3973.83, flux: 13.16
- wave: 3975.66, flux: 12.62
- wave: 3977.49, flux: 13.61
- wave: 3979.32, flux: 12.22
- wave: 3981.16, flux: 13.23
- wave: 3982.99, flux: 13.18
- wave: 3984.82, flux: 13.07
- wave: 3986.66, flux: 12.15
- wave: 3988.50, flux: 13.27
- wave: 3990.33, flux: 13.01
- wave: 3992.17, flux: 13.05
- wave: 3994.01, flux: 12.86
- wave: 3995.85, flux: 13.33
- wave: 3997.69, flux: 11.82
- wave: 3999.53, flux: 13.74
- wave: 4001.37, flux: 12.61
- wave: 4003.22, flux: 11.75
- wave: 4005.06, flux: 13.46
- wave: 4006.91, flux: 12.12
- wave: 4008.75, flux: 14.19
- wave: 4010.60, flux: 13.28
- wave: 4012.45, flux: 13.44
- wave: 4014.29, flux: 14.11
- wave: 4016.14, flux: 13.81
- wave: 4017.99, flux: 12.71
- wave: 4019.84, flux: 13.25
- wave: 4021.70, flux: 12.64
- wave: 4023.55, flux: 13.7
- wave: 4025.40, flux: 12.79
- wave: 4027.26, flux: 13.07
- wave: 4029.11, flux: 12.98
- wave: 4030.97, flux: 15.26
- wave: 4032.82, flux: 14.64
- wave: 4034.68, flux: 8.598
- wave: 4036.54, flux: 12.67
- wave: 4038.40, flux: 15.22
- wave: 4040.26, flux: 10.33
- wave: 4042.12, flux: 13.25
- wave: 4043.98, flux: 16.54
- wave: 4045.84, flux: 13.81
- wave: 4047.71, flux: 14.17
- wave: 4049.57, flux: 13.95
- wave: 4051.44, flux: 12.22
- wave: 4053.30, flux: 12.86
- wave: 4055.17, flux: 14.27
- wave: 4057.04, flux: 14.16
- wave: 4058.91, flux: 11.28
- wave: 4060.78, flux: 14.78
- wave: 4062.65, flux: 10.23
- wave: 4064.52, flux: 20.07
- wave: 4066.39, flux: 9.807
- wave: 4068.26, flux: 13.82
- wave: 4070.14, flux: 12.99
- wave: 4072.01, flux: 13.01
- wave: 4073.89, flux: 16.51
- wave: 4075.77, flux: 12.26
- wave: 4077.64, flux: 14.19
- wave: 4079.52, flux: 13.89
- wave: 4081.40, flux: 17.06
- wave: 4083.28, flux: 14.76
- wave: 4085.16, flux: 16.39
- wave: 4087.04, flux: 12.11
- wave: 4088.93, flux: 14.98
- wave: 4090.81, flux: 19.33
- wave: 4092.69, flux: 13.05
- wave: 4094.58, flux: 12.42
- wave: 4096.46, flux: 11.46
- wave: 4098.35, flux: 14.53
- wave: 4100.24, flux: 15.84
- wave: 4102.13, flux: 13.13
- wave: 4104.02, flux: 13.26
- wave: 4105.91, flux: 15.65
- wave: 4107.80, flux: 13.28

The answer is -1.2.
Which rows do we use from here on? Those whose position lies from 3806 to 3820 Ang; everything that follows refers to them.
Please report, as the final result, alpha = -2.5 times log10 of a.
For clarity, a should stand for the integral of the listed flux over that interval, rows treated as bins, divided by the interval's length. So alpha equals -2.93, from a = 14.8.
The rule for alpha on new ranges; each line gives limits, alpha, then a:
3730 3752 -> -2.93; 14.8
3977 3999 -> -2.78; 12.9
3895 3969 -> -2.85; 13.9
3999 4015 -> -2.80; 13.2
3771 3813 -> -2.95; 15.1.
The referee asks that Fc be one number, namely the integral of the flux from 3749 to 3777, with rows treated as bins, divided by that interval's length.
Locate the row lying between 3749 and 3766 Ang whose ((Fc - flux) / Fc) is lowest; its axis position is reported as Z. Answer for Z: 3763.65 Ang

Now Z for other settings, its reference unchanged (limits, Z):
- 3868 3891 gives 3872.66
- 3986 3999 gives 3995.85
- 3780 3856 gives 3796.73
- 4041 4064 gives 4043.98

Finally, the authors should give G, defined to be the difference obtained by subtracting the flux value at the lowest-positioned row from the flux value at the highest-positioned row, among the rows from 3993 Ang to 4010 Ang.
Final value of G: 1.3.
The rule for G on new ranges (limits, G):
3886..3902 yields 2.7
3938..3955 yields 0.9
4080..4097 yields -5.6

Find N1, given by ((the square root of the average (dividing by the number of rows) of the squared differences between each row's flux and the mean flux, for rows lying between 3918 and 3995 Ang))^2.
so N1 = 0.7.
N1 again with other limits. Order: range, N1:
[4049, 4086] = 5.4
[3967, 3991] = 0.2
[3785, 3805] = 3.3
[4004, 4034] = 0.6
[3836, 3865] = 1.4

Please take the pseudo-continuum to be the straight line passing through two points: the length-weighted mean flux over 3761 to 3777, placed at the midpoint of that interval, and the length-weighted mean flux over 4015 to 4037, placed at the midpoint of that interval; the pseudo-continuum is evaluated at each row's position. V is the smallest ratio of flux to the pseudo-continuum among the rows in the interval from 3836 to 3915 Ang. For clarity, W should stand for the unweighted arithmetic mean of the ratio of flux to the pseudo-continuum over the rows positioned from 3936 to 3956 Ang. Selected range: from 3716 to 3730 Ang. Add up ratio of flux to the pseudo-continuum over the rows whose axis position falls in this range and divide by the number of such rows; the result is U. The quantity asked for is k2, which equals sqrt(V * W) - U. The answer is -0.05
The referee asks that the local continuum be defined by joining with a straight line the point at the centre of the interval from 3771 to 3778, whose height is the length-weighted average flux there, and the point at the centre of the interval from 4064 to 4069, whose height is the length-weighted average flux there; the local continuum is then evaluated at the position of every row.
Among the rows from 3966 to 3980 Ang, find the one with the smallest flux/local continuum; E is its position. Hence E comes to 3979.32 Ang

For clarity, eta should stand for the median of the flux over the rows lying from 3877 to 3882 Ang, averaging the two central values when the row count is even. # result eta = 14.9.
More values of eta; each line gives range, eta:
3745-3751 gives 14.2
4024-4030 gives 13.0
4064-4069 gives 13.8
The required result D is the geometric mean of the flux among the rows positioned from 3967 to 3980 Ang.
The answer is 12.9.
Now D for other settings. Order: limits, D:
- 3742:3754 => 14.1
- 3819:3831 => 15.4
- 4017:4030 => 13.0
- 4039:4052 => 13.3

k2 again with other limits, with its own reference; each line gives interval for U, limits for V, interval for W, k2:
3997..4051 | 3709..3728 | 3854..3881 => 0.00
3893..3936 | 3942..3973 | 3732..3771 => -0.05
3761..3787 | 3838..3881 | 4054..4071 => -0.04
